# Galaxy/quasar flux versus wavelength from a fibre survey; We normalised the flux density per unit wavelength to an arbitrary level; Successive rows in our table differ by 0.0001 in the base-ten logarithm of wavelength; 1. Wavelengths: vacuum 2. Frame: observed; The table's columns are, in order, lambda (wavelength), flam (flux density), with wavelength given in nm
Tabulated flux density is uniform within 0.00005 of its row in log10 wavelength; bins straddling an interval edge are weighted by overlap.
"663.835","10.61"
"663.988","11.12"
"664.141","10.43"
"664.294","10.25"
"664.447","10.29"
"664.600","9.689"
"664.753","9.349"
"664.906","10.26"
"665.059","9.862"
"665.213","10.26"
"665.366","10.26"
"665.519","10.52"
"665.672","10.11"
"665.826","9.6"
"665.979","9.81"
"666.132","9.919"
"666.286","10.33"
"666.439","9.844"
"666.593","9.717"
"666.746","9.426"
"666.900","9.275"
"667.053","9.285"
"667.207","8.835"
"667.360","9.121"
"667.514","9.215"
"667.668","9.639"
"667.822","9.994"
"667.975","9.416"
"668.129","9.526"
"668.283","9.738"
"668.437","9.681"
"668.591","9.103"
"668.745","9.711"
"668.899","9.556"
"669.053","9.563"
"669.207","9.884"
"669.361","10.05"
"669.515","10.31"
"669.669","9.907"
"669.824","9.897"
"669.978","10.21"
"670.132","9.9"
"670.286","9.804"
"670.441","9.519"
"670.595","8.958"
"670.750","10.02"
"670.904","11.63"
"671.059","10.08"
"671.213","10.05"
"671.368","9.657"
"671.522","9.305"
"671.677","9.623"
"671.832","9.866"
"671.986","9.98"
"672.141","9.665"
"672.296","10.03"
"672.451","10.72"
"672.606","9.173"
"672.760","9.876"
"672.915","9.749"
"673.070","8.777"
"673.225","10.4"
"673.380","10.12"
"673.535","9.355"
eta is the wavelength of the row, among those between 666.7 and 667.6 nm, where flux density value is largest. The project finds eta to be 666.746 nm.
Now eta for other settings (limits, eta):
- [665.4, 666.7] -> 665.519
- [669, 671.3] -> 670.904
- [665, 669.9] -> 665.519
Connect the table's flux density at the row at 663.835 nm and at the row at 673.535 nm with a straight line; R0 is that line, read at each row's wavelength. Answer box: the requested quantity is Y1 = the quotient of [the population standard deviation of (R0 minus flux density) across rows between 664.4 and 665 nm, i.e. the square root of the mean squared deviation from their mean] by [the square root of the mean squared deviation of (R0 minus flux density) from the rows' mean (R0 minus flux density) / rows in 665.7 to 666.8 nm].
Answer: 1.5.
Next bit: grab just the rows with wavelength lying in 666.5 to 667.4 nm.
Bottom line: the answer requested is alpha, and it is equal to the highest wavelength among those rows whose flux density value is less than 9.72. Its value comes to 667.360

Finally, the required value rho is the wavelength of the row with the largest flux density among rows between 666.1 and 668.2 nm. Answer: 666.286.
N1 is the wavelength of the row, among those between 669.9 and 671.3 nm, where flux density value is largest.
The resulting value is 670.904 nm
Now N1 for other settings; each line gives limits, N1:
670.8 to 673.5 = 670.904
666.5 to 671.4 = 670.904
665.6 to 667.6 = 666.286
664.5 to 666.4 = 665.519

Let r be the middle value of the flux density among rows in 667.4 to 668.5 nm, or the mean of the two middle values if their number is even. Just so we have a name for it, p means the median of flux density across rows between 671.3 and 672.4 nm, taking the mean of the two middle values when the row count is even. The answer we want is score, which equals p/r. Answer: 1.00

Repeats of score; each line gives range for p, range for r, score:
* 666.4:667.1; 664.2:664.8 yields 0.95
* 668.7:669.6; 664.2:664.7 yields 0.96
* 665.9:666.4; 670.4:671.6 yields 1.01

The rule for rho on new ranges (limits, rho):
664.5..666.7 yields 665.519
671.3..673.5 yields 672.451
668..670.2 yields 669.515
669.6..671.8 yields 670.904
